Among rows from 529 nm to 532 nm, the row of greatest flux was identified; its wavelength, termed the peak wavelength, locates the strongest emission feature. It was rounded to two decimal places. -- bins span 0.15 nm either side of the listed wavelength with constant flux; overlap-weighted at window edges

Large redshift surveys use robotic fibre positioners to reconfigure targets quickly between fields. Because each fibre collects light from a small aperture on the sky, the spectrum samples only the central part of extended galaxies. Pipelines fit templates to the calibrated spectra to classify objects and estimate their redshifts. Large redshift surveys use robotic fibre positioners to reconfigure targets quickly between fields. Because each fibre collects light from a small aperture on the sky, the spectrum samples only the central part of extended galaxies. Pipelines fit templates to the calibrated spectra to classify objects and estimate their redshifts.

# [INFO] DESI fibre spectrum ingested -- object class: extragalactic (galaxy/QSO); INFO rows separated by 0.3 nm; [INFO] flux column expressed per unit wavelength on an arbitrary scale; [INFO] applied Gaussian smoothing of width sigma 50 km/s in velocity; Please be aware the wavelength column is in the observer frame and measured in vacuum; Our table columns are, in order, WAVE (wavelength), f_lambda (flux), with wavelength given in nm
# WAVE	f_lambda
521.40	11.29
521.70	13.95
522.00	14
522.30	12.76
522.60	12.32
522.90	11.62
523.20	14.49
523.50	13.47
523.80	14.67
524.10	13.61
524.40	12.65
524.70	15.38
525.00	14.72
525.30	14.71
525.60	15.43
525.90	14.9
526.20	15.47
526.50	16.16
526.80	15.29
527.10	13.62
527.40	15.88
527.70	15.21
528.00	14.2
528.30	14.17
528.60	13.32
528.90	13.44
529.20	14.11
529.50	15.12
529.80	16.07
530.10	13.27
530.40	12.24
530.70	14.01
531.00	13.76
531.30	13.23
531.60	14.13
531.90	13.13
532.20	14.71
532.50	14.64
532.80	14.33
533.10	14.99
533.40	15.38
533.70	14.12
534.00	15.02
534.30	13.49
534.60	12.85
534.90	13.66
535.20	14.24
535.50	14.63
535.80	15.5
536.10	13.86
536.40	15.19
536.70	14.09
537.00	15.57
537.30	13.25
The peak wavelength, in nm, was 529.80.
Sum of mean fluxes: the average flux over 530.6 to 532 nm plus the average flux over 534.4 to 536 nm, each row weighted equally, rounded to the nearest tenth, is 27.8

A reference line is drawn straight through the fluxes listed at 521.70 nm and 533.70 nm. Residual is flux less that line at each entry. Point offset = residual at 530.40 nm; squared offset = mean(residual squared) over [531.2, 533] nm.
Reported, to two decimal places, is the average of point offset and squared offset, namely -0.72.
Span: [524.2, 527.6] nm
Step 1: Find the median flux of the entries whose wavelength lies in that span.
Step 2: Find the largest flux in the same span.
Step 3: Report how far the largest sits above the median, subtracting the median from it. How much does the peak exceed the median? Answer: 0.87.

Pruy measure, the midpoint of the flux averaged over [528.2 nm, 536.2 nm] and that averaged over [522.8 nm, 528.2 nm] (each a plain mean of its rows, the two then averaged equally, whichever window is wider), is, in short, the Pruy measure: 14.3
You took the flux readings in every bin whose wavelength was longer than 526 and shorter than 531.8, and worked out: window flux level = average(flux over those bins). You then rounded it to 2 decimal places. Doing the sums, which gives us 14.35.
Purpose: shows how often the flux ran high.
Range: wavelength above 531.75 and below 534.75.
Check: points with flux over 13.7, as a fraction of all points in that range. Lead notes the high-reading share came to 0.70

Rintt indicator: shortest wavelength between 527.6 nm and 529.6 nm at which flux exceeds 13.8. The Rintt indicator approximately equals 527.70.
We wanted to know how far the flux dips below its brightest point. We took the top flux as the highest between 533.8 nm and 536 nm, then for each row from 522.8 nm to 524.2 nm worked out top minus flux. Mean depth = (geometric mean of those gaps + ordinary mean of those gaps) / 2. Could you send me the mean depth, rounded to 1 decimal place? 1.8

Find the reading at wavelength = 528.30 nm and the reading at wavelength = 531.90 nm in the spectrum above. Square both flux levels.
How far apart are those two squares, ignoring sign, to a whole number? 28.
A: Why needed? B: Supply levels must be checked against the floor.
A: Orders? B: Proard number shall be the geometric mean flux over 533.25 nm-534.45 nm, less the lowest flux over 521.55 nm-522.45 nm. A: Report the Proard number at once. 1.7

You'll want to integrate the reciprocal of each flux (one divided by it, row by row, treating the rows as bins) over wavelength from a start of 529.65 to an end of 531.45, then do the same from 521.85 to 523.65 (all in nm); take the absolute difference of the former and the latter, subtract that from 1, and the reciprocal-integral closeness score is 0.994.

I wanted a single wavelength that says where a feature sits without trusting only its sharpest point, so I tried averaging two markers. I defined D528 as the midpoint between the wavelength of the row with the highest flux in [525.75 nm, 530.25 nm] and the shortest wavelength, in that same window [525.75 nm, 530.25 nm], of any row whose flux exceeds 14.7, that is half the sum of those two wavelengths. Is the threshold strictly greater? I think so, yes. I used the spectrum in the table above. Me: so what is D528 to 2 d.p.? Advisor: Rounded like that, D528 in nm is 526.20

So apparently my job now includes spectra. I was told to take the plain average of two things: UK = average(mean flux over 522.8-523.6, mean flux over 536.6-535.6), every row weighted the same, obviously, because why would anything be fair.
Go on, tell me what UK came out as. 14.0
